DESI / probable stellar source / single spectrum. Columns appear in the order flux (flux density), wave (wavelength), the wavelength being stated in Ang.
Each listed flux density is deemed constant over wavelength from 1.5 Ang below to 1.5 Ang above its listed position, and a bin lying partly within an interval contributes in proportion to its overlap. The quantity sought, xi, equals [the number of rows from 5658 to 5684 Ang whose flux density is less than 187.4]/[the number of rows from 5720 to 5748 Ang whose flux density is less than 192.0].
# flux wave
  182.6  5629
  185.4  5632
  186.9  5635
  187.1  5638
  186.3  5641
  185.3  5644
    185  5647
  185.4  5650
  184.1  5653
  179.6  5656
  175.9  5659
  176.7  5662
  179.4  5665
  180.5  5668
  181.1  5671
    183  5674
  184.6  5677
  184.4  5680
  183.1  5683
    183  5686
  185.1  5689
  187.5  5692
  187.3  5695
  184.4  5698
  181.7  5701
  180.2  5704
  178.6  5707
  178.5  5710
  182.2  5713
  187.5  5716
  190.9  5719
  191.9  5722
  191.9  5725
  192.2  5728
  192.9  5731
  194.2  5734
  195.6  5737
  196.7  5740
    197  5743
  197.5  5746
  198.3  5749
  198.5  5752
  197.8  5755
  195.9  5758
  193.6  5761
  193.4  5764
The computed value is 4.5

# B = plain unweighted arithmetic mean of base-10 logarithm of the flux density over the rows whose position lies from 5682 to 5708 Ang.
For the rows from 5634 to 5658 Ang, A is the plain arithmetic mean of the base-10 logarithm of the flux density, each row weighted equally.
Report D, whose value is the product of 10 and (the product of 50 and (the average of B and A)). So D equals 1133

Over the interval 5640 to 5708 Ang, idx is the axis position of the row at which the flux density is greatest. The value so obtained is 5692 Ang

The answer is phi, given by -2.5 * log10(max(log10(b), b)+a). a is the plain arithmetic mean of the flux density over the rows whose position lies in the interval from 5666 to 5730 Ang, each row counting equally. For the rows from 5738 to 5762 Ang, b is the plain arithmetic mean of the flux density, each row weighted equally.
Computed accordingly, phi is -6.45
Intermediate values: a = 185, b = 197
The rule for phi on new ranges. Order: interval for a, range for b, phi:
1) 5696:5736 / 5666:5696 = -6.42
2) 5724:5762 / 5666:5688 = -6.44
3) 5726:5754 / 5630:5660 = -6.45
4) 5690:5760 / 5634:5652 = -6.44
